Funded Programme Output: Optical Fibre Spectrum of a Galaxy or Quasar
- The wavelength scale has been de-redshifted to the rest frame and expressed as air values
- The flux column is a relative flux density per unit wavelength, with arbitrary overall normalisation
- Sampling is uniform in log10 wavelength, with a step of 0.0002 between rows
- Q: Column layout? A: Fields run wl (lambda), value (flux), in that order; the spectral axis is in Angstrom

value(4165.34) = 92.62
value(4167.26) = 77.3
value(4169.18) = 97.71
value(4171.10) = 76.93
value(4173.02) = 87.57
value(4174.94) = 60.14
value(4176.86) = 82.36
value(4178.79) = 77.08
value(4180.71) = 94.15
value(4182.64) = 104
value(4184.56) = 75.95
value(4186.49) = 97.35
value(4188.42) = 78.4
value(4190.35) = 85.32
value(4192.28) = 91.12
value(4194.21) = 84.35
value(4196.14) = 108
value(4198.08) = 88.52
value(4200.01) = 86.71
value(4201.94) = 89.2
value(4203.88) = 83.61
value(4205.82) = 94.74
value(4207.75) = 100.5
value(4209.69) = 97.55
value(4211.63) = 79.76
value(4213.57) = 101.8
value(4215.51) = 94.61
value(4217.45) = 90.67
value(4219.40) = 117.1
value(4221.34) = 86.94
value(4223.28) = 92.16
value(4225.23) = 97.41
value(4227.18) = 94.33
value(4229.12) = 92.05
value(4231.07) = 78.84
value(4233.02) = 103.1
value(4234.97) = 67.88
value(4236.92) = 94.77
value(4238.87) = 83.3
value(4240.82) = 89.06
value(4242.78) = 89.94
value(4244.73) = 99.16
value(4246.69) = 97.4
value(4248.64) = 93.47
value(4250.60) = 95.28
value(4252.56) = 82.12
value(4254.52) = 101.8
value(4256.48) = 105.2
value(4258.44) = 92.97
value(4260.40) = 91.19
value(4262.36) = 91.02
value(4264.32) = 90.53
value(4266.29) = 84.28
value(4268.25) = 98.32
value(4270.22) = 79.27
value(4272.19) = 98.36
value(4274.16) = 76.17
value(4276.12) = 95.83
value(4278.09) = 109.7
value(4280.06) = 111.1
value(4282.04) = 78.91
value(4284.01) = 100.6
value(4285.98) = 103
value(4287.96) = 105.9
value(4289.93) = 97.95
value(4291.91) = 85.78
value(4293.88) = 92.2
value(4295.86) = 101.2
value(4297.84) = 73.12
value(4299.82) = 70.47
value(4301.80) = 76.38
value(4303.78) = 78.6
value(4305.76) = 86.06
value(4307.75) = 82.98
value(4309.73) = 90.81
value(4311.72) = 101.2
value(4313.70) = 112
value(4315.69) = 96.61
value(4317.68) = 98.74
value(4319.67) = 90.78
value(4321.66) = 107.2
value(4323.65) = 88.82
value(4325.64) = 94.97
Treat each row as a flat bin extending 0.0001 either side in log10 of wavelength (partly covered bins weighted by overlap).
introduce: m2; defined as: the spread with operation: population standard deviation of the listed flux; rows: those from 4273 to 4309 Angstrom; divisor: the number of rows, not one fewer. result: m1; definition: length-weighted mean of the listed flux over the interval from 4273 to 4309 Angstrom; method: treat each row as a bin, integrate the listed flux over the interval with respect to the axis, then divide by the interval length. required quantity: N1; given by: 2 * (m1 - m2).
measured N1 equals 155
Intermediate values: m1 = 90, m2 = 12.8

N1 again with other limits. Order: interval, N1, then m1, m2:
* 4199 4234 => 169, 93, 8.9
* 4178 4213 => 162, 90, 9.1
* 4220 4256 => 166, 92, 8.5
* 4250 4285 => 167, 93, 10.1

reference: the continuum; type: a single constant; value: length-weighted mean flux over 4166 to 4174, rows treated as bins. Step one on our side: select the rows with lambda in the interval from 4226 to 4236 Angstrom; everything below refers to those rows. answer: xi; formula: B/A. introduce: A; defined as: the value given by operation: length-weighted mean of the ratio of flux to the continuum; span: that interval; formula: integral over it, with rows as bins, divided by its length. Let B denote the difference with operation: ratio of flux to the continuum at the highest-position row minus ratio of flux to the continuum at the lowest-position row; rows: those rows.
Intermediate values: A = 1.03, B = -0.31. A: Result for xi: -0.30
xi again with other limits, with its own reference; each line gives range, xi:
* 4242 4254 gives -0.08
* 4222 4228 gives 0.02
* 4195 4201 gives -0.23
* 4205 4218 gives -0.04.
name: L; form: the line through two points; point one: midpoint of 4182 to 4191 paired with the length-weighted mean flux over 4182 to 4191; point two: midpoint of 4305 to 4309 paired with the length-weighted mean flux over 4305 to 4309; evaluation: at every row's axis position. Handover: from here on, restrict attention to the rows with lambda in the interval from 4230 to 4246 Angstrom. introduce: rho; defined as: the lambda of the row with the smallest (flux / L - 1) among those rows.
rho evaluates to 4234.97 Angstrom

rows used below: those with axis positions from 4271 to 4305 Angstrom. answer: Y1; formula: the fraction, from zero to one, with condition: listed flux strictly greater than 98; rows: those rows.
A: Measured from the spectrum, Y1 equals 0.41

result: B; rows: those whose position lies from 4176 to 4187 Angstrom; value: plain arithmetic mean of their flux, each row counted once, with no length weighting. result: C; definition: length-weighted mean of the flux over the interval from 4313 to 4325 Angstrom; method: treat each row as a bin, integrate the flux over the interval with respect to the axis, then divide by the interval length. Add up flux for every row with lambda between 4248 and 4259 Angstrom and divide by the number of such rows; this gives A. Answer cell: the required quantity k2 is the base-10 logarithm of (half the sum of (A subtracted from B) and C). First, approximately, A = 95.1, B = 88.5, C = 99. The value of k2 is 1.66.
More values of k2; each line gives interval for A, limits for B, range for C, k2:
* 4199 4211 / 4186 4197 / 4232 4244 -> 1.64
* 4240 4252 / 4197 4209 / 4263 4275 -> 1.63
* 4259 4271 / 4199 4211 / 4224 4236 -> 1.66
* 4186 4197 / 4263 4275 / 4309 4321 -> 1.68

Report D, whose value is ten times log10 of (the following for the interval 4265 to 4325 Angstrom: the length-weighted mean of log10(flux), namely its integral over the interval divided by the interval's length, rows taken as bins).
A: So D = 2.93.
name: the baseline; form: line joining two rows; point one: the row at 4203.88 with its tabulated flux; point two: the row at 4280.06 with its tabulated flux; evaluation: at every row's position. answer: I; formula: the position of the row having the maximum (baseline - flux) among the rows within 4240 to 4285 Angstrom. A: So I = 4282.04 Angstrom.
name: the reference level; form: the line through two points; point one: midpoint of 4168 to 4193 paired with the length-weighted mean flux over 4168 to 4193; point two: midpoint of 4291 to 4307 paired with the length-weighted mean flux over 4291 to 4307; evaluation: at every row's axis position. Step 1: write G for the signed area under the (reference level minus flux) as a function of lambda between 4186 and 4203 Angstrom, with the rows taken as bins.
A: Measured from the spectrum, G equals -81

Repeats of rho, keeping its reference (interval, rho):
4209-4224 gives 4211.63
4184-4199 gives 4184.56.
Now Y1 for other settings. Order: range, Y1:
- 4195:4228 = 0.24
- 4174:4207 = 0.12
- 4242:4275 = 0.29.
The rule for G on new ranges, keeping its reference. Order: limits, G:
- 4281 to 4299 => -178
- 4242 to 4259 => -196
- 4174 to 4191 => 21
